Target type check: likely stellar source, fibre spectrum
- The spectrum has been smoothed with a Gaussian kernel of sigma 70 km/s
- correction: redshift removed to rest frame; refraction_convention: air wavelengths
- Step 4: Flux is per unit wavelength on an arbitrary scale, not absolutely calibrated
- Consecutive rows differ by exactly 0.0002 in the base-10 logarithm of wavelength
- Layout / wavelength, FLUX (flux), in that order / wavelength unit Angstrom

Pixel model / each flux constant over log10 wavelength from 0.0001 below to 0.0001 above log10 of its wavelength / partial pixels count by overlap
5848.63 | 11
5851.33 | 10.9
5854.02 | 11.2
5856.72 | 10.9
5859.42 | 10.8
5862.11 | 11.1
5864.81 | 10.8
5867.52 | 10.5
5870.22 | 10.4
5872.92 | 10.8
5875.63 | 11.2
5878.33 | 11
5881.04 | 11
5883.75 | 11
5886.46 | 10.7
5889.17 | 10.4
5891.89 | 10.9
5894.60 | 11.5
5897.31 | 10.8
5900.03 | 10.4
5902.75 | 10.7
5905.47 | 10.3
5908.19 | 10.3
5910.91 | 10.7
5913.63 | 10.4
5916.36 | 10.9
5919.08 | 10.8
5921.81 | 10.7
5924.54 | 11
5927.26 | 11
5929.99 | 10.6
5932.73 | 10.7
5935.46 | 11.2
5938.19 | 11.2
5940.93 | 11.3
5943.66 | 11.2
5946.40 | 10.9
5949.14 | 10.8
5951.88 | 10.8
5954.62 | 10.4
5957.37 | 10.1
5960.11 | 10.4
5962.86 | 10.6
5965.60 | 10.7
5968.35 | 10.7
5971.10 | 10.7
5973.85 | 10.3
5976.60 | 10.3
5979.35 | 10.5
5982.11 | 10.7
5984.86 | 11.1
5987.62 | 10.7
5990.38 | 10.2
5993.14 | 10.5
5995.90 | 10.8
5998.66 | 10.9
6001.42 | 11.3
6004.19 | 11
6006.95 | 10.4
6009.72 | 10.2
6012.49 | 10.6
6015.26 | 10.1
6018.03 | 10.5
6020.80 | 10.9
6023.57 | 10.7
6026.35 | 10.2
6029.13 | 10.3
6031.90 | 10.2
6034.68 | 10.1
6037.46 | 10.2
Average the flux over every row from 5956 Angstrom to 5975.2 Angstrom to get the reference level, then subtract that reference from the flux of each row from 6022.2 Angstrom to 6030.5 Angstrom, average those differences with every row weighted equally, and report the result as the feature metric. -0.10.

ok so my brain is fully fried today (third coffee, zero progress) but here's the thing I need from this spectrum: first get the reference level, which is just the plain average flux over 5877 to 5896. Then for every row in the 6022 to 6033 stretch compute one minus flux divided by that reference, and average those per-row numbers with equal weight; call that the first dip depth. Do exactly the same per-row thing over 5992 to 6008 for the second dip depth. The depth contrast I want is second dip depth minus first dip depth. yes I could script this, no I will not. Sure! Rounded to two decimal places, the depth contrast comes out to -0.04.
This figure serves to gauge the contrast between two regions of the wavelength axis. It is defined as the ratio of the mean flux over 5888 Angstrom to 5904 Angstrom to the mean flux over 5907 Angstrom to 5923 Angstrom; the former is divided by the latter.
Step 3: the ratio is 1.01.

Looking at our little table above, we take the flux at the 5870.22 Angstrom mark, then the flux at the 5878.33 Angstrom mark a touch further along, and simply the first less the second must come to -0.6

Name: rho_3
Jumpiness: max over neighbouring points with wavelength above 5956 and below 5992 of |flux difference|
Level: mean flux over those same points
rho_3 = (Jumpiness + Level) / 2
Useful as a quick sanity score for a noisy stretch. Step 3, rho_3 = 5.52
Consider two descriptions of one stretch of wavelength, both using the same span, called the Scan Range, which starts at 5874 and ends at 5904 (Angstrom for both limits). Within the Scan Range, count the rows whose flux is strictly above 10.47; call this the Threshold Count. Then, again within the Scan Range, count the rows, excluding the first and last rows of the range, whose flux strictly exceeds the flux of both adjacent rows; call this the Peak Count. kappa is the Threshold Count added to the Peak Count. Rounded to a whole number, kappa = 10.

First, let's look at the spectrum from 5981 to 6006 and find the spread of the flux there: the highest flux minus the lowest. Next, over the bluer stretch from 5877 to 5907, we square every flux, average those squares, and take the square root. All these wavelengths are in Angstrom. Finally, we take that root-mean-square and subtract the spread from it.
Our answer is 9.7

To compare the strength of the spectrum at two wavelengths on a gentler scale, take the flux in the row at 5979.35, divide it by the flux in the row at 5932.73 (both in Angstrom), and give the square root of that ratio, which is 0.99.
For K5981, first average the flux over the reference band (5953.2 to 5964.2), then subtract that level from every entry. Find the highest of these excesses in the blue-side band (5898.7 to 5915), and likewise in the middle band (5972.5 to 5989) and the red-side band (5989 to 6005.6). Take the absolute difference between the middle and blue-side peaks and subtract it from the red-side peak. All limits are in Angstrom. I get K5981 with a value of 0.53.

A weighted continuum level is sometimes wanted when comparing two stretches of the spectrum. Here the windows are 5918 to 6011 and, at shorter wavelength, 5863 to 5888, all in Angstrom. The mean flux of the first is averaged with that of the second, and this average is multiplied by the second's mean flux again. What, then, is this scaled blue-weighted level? 117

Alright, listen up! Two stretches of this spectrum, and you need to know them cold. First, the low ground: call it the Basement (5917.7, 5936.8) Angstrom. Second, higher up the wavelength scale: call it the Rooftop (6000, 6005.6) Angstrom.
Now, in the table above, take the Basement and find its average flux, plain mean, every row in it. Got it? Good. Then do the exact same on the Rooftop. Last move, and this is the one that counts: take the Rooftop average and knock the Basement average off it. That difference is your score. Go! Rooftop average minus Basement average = 0.3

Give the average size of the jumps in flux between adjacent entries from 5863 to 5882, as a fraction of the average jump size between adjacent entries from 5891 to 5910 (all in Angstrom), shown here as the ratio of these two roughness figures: 0.58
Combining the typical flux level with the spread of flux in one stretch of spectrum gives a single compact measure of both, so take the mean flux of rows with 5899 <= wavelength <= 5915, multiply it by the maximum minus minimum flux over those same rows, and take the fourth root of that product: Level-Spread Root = 1.4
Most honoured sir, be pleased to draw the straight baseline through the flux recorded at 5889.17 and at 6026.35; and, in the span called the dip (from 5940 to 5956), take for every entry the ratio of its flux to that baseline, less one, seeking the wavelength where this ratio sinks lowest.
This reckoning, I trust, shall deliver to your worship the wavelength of 5954.62 Angstrom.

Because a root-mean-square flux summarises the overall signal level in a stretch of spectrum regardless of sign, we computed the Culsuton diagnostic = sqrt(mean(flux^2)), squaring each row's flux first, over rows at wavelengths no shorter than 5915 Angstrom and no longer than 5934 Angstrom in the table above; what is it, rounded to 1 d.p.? 10.8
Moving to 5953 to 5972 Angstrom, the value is 10.5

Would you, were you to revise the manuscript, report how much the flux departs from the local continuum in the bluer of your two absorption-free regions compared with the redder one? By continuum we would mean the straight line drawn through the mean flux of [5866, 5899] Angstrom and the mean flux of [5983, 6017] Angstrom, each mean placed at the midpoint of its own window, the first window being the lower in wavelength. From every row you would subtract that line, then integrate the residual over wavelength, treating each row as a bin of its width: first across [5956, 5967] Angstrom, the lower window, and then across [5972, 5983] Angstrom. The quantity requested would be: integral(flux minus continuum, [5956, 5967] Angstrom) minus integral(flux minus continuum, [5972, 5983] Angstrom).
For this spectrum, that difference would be 0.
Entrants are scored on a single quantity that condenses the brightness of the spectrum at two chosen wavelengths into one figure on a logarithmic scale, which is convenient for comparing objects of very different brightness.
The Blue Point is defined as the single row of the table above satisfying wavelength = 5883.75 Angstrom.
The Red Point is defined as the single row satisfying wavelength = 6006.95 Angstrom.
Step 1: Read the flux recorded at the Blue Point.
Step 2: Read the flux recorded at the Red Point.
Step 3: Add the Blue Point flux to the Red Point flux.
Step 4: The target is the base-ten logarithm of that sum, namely 1.33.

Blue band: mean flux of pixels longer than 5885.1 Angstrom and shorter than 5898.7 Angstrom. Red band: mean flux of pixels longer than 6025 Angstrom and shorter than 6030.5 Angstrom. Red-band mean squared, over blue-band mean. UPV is 9.7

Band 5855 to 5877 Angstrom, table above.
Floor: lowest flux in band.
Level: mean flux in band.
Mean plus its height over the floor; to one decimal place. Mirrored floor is 11.2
